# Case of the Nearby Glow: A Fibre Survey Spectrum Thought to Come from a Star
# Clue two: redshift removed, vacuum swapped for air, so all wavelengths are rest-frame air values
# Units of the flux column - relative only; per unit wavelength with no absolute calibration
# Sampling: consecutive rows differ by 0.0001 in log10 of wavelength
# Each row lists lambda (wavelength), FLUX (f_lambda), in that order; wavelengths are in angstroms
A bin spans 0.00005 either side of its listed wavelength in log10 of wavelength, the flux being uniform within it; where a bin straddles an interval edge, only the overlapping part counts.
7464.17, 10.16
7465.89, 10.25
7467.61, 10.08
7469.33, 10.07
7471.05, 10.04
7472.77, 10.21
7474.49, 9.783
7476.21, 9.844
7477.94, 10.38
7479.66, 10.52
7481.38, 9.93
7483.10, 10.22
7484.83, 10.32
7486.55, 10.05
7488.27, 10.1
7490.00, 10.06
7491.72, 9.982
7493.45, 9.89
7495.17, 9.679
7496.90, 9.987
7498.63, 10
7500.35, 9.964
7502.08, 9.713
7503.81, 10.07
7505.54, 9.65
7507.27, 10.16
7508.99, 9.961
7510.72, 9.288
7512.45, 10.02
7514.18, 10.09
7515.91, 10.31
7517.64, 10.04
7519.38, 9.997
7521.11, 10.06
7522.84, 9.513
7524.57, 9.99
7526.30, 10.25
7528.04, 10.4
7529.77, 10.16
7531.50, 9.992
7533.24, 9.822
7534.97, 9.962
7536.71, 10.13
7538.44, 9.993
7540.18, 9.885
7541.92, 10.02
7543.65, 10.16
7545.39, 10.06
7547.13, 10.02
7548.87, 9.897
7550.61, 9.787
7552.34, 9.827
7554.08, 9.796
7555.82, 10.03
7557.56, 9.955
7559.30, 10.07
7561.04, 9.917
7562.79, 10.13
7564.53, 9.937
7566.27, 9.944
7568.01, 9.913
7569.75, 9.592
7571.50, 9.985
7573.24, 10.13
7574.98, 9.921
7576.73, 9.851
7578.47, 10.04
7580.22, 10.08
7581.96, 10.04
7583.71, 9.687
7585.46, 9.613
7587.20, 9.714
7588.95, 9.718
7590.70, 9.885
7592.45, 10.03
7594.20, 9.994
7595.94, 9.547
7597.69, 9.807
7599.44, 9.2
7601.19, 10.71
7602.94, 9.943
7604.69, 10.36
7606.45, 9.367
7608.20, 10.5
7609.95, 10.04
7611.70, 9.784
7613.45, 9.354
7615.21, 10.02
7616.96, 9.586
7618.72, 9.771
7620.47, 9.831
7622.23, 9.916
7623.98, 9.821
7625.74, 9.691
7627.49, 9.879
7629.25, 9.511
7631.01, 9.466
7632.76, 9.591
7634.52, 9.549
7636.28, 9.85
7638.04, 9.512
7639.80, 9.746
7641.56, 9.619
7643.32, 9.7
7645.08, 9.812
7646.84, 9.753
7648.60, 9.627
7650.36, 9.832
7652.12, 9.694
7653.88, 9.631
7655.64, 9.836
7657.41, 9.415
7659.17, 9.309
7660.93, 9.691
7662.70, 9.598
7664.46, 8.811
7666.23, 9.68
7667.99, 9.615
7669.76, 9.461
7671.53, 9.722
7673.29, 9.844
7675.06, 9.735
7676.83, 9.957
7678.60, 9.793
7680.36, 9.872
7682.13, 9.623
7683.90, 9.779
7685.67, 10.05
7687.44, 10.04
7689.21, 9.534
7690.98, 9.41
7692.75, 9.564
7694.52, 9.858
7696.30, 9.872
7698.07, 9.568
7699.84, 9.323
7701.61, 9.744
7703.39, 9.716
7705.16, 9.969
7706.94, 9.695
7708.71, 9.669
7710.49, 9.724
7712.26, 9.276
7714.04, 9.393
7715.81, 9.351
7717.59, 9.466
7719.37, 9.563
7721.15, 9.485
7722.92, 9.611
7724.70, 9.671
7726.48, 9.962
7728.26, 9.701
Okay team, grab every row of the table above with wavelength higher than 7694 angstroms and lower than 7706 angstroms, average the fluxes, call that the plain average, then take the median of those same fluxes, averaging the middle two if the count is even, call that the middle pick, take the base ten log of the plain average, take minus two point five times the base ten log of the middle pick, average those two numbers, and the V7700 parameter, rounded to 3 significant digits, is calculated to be -0.742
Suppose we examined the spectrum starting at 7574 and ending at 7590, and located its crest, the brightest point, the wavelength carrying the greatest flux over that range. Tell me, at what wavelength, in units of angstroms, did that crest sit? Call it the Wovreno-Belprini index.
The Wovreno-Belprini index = 7580.22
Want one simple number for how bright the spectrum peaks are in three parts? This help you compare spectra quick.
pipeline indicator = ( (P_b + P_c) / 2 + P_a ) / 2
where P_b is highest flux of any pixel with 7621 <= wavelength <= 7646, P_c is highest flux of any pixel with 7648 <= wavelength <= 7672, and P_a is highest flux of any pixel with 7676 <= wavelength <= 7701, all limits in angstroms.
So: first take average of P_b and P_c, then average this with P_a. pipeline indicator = 10.0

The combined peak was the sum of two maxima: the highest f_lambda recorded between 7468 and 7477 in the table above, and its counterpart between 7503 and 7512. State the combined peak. 20.4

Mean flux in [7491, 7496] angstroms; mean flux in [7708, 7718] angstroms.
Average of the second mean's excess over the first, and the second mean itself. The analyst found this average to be 4.55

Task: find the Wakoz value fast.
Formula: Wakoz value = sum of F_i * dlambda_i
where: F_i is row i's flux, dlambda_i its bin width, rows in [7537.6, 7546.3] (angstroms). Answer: 87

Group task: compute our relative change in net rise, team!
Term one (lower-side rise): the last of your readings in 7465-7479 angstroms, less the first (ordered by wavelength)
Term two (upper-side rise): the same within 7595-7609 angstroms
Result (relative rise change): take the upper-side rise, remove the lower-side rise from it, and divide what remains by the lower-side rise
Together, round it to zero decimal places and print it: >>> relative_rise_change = 6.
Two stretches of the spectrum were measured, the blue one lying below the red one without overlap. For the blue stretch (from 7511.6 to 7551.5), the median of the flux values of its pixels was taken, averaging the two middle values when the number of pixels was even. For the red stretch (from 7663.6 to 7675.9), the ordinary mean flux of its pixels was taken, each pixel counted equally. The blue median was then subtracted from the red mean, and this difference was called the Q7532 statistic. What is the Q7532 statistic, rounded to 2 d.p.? -0.47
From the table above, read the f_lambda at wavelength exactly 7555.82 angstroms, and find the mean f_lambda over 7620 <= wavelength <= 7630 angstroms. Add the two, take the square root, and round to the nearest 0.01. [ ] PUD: 4.45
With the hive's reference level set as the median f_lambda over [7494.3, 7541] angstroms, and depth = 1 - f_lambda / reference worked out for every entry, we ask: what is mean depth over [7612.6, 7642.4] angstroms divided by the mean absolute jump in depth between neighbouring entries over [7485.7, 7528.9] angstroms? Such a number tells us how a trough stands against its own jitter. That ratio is 1.2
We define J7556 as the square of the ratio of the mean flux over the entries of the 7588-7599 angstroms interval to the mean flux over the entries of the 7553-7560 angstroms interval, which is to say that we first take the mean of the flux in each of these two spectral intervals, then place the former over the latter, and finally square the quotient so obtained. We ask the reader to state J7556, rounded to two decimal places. 0.97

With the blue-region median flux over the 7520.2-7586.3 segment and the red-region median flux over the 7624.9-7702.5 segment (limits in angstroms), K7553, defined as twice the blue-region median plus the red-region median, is 29.7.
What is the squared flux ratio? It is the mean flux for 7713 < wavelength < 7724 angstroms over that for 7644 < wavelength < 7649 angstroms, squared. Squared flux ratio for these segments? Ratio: 0.95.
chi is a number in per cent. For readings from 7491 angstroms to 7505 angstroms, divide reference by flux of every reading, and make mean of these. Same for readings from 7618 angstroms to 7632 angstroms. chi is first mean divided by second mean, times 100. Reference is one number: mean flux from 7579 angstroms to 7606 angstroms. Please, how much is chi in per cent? 98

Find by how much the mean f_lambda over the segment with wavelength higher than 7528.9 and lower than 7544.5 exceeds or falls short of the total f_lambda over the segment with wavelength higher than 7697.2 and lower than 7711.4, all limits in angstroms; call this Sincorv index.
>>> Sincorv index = -67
